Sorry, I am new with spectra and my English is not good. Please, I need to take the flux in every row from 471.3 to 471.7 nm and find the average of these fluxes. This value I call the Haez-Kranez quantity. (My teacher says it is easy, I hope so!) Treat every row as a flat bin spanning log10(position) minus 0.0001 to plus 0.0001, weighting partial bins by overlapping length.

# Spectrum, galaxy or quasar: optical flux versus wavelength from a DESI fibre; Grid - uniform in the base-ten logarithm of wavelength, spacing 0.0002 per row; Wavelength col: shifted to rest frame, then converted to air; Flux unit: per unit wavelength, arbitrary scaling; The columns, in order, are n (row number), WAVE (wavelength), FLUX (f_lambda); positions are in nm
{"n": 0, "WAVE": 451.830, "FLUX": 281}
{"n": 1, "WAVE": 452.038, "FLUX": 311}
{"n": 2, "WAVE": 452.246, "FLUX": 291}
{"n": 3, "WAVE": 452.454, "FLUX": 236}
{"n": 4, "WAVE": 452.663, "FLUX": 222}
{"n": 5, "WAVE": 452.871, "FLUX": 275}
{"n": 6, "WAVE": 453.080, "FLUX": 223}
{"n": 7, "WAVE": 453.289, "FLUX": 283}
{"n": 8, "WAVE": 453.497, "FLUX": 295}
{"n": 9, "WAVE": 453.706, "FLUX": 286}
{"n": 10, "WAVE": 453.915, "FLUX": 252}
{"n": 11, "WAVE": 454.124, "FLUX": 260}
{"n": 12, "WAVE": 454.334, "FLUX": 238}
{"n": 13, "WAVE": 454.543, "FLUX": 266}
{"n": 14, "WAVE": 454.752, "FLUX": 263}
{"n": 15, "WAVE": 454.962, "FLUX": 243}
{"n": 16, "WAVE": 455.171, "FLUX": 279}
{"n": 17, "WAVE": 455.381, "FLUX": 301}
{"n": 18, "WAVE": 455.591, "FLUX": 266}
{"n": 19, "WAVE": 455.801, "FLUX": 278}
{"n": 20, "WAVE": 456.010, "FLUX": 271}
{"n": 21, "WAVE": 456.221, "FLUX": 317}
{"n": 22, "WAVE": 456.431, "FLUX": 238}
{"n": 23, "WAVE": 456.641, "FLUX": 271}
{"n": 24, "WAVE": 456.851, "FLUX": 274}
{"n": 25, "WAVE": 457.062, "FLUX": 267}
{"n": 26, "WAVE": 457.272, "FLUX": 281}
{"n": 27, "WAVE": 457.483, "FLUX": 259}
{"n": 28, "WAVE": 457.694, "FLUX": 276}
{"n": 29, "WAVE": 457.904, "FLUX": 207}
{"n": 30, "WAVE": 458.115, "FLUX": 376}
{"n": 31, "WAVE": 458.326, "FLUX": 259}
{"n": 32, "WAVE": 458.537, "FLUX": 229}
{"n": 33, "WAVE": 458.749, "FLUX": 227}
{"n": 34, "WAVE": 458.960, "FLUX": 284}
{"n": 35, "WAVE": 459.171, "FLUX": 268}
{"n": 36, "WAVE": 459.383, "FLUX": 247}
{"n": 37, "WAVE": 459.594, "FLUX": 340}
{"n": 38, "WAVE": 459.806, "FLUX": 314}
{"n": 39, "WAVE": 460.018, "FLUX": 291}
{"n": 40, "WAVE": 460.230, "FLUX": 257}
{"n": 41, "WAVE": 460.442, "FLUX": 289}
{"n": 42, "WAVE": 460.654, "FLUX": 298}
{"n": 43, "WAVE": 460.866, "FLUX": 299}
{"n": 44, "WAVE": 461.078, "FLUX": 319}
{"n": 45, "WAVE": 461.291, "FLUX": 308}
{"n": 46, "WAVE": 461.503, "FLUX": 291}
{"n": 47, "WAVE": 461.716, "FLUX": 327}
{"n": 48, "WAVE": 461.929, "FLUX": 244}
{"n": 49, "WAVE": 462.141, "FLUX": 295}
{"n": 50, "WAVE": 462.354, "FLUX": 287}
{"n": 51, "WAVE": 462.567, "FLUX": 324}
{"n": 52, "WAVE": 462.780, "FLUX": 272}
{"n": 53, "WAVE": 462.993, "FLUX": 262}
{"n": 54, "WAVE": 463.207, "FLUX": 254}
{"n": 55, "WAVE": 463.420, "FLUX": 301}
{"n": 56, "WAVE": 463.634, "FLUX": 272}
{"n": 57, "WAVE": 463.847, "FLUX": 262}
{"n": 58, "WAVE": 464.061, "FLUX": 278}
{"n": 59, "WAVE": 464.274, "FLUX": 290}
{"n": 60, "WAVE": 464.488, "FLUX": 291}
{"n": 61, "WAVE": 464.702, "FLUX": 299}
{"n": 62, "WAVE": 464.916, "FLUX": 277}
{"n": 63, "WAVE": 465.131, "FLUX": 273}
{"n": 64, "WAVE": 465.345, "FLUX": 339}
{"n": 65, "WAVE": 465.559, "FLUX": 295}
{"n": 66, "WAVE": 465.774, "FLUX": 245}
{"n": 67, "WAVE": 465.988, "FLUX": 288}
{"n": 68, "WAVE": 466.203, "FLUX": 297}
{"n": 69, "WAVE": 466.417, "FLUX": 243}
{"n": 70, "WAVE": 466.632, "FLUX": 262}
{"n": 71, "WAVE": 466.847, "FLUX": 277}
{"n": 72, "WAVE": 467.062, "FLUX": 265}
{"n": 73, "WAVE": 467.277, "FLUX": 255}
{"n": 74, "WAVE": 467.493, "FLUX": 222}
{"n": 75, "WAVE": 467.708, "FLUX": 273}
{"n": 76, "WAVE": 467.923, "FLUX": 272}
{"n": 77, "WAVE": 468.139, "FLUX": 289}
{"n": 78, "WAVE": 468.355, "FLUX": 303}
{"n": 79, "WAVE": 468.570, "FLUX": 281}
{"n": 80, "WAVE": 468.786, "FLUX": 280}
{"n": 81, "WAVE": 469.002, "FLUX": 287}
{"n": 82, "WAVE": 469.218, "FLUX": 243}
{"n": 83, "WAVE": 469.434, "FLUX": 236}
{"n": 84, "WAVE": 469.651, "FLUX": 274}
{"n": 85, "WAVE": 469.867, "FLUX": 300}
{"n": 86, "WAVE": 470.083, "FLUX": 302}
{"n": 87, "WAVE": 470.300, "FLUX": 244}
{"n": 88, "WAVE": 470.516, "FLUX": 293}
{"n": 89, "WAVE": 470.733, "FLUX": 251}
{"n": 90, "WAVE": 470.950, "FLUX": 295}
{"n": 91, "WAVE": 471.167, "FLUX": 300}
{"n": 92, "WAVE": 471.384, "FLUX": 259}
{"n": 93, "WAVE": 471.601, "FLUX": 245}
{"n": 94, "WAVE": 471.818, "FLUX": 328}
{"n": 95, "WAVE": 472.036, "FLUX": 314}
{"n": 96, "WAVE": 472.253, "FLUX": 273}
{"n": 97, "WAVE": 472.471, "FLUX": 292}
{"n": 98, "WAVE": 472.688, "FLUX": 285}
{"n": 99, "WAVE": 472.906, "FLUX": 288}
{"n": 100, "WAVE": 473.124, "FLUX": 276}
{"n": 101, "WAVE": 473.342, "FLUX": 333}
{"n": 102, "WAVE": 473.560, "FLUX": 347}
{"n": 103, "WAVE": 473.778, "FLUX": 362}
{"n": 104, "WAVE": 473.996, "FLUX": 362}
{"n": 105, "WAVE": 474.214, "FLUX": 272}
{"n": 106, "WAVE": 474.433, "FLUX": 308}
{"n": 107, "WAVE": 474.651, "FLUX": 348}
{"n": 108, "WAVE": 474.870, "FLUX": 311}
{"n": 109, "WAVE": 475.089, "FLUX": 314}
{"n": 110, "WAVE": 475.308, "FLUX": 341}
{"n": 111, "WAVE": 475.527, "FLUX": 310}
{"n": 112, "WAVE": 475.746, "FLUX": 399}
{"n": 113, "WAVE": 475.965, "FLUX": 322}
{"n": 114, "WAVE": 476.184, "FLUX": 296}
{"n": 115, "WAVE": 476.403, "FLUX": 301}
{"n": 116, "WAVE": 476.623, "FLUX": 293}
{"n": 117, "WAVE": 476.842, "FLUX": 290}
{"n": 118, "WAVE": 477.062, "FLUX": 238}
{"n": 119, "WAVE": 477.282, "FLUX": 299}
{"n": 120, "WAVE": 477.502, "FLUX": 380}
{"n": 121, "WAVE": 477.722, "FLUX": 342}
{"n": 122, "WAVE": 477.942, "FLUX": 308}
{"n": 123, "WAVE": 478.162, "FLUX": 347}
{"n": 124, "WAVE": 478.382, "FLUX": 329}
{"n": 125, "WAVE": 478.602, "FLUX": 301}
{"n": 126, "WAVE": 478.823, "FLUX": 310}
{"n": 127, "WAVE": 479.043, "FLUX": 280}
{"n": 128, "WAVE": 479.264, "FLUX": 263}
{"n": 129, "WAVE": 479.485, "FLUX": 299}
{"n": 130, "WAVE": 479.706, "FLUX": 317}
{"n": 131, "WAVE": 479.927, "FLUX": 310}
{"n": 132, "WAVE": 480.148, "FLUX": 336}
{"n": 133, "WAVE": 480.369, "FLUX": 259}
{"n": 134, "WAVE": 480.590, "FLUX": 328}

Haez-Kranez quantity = 252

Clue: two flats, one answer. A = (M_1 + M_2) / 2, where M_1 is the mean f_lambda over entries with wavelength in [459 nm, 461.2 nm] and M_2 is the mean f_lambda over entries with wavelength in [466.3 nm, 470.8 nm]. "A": 281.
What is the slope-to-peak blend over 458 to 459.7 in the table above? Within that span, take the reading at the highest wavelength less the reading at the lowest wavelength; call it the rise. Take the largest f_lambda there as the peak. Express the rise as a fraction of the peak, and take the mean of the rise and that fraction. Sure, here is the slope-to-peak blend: -18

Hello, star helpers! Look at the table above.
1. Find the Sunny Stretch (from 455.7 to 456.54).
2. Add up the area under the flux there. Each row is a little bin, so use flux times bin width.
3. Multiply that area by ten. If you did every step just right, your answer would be 2319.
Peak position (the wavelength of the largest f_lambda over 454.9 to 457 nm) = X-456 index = 456.221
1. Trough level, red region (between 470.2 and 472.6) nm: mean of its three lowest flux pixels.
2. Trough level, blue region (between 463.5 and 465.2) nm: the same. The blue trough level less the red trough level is 22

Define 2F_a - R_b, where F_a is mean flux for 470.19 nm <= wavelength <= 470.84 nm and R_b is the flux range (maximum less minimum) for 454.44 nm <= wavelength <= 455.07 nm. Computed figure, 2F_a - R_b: 502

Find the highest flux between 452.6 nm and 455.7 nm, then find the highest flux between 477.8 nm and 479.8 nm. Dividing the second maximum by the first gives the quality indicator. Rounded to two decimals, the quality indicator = 1.15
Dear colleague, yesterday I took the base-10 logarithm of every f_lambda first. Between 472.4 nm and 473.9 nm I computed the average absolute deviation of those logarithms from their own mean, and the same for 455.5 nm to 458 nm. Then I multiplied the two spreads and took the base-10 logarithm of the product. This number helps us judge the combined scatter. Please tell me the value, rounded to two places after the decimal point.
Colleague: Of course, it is -2.93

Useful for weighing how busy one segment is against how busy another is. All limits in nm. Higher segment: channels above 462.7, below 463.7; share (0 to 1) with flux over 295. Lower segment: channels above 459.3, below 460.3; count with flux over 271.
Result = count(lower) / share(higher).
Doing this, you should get 15.0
